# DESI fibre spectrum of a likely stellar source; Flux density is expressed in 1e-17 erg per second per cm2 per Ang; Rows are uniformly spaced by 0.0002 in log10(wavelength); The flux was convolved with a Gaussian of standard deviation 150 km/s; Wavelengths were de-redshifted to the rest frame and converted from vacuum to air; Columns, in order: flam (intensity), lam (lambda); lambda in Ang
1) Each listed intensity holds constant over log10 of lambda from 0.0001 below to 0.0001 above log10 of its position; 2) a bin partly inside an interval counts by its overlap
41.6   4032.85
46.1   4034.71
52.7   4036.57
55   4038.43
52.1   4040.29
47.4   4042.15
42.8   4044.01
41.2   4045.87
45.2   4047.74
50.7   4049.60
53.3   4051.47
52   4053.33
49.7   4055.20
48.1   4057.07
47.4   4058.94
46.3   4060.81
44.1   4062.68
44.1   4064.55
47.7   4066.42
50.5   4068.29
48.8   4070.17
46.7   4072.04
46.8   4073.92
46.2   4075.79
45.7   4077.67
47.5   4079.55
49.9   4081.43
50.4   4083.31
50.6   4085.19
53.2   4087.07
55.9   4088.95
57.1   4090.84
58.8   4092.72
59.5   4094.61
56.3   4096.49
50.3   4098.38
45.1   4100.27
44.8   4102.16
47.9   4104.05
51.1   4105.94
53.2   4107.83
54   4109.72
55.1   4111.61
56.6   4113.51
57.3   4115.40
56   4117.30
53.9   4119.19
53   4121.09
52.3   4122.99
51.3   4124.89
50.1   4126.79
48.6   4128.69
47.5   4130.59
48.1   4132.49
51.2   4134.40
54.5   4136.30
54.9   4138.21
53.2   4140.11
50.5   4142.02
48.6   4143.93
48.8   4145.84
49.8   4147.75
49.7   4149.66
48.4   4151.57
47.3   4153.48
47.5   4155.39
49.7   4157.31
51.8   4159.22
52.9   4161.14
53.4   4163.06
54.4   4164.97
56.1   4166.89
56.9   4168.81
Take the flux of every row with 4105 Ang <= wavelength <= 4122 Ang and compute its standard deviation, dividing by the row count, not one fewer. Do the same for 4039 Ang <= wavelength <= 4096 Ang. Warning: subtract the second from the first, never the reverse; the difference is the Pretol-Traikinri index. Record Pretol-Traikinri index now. -2.6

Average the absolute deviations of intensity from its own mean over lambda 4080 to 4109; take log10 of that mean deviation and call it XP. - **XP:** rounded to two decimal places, 0.57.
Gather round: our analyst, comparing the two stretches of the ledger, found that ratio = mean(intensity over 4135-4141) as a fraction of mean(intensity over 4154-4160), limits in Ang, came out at 1.09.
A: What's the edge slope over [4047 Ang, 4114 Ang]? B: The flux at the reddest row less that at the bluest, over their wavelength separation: 0.17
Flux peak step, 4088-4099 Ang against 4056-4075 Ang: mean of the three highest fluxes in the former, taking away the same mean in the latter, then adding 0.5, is 10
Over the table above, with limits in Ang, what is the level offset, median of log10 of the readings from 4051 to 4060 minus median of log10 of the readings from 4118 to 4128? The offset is -0.022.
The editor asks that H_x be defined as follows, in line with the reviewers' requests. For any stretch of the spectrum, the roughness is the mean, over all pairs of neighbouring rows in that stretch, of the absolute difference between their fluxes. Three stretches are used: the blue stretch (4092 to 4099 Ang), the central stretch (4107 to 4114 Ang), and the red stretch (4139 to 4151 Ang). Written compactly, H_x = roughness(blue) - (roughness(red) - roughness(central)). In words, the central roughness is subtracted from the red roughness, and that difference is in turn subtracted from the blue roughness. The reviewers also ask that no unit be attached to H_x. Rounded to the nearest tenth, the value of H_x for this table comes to 3.3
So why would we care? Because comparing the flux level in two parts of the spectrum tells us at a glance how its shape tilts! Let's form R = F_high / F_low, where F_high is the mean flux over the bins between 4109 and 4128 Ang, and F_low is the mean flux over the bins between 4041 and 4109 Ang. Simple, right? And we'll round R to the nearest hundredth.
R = 1.09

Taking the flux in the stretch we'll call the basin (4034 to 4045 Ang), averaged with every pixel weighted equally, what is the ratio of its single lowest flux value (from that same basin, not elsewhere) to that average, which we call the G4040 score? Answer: 0.867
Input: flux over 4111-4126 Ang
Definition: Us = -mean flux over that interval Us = -54.4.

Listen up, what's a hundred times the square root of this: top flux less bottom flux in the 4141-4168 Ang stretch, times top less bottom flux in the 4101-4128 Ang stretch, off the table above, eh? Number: 1049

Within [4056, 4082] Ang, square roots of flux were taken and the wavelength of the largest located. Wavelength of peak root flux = 4068.29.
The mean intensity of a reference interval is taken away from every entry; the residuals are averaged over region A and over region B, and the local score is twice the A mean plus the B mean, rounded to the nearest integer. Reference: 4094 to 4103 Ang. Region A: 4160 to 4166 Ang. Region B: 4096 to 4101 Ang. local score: 4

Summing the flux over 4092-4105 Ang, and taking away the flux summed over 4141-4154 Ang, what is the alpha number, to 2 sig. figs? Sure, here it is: 20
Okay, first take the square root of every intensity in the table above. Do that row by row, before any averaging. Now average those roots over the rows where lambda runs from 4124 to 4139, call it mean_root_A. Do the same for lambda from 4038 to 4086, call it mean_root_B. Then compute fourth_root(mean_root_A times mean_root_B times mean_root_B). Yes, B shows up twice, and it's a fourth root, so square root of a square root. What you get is 4.30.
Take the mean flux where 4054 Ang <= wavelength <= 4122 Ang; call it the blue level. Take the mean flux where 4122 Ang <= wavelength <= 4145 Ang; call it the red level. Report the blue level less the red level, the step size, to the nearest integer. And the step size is 0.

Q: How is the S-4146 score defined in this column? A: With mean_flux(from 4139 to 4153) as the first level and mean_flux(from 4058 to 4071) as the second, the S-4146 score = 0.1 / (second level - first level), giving -0.035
